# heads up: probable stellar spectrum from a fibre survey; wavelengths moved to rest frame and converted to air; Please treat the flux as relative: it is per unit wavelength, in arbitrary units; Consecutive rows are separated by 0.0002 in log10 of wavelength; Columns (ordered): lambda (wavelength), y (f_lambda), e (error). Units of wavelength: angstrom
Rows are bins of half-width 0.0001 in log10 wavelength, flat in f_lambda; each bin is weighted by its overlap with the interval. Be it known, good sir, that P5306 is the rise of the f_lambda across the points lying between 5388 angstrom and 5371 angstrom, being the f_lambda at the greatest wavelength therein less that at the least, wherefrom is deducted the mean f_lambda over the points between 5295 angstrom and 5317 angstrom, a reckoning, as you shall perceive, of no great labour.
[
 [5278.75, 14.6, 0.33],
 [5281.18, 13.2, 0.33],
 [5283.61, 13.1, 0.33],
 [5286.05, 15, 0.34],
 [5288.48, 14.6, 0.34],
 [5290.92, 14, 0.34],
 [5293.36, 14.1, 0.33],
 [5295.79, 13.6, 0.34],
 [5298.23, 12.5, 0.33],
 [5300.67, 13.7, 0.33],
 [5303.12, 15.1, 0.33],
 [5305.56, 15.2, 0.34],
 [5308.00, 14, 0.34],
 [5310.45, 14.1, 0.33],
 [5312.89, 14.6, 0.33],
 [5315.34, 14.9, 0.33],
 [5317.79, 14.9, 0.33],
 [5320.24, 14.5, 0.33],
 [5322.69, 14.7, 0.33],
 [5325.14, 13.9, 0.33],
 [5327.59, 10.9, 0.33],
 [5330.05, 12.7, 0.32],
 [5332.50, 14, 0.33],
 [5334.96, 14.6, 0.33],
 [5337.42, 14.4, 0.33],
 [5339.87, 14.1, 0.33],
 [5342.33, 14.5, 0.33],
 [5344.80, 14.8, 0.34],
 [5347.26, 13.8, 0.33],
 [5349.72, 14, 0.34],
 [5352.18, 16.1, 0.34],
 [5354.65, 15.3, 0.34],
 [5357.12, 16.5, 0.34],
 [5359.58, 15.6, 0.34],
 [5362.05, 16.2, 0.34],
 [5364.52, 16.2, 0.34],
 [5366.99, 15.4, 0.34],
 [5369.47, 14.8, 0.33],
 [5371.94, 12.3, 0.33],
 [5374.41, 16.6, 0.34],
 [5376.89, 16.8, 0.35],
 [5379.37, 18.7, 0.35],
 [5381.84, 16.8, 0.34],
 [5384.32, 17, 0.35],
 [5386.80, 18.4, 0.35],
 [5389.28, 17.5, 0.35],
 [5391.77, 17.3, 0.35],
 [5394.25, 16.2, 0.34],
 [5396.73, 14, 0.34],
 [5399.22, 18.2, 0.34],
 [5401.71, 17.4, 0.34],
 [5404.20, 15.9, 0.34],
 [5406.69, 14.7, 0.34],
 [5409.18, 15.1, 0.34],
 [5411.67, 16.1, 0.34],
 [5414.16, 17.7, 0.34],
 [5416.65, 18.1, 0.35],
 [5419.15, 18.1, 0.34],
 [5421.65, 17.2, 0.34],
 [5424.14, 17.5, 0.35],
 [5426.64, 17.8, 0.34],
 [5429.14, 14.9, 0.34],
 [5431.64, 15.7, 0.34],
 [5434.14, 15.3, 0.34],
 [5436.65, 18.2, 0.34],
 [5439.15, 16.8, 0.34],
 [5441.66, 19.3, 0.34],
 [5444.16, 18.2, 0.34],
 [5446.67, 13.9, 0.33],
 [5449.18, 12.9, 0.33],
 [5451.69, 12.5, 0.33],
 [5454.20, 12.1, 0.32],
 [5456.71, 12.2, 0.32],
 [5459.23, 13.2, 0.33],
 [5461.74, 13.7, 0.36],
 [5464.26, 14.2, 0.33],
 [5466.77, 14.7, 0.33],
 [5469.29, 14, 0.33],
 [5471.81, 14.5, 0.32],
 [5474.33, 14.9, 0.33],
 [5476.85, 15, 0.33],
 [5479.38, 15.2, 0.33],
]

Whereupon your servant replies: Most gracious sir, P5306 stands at -8.1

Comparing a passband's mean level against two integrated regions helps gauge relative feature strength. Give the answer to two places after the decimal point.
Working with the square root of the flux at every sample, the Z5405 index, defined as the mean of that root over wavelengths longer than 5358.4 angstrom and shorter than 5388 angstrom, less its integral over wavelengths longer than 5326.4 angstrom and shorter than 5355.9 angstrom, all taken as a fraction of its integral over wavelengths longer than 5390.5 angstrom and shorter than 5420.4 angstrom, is -0.88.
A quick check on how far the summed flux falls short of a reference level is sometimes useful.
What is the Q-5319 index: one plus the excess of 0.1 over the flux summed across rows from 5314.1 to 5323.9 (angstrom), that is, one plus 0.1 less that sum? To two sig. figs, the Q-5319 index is -58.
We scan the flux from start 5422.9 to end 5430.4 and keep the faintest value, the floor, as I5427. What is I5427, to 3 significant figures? 14.9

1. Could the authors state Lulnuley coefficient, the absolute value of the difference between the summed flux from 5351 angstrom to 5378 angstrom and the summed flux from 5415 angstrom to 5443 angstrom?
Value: 17.1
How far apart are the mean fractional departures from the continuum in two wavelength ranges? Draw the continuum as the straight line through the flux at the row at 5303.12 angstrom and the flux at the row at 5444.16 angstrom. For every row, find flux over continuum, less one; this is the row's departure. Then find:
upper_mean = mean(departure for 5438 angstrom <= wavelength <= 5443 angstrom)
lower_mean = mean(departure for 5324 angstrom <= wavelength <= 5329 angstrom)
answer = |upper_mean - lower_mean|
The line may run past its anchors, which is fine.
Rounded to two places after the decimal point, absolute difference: 0.20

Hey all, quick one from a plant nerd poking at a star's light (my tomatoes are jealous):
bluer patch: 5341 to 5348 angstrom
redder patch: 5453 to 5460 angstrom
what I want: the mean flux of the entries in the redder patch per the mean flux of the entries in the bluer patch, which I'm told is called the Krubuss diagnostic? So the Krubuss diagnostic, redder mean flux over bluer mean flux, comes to 0.87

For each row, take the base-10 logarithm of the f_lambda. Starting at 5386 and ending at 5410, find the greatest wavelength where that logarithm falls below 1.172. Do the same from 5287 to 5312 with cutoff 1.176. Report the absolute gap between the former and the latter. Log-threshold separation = 96.2 angstrom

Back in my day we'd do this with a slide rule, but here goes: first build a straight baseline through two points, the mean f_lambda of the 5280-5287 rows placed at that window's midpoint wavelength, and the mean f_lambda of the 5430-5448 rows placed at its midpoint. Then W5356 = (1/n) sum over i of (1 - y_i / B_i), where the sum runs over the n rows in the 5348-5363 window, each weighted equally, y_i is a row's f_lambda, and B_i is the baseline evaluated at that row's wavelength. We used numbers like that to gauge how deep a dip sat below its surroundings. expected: -0.03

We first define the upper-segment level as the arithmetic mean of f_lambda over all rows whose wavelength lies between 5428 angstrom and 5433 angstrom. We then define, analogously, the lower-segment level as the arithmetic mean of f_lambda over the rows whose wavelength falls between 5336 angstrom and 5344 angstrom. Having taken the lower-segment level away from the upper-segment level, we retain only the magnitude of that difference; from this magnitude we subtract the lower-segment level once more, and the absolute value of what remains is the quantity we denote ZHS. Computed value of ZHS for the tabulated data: 13.4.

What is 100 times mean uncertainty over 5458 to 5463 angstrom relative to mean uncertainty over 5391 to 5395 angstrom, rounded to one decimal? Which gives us 100.0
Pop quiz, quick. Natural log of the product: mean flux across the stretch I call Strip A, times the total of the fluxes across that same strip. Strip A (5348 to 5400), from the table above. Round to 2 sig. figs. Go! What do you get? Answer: 8.6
